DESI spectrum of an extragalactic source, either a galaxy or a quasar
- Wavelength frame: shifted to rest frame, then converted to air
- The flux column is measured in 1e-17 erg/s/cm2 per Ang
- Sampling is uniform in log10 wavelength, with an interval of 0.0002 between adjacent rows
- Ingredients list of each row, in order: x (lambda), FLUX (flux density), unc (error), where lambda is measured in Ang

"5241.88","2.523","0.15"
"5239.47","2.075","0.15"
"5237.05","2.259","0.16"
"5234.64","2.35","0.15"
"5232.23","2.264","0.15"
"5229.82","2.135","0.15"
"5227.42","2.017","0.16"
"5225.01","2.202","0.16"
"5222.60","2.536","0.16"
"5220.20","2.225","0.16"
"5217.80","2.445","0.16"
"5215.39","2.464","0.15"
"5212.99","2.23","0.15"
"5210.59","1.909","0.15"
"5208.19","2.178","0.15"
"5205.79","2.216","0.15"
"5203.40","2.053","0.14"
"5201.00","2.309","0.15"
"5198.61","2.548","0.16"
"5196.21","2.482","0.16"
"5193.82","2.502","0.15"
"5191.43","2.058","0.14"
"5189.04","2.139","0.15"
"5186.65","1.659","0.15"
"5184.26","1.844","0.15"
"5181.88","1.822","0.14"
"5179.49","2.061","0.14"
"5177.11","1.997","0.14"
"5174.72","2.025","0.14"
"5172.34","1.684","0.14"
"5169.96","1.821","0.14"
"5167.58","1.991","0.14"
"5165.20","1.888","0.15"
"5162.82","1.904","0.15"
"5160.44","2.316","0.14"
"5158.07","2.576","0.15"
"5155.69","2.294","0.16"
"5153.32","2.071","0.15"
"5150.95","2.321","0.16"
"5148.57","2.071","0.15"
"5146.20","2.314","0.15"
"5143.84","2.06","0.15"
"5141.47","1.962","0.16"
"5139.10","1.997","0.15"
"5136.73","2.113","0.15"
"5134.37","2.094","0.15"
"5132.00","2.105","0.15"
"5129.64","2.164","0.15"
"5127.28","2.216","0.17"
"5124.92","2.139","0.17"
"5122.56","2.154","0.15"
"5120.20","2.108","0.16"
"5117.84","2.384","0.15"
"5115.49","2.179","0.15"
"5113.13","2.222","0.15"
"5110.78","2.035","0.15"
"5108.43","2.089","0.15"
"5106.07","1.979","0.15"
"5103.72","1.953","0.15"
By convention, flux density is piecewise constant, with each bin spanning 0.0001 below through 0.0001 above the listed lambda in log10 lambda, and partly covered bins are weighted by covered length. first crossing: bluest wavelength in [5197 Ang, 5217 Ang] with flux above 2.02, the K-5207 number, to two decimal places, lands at 5198.61 Ang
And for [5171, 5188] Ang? 5174.72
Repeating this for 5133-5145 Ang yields 5134.37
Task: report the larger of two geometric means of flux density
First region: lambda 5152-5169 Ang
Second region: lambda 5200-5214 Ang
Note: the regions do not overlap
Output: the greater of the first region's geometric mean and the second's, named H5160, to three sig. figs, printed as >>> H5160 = 2.14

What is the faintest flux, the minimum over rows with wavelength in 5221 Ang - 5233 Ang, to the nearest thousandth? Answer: 2.017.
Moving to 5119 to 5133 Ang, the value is 2.105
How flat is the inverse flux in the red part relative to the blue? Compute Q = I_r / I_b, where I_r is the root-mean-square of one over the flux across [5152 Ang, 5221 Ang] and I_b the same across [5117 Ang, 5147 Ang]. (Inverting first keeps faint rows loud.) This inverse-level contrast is 1.02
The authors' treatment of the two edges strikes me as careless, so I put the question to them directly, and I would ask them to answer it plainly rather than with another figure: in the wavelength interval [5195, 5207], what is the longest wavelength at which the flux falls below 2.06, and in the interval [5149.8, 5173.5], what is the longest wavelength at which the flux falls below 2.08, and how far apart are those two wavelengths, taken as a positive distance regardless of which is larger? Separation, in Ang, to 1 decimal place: 31.1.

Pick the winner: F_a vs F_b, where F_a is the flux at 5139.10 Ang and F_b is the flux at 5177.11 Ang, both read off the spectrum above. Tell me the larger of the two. 2.00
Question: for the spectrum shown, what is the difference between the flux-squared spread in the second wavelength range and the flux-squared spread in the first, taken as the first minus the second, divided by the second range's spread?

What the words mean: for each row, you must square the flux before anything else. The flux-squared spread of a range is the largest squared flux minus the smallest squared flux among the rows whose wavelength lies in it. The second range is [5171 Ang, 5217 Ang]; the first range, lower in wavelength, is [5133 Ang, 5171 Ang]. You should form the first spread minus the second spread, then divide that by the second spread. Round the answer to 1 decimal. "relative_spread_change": -0.1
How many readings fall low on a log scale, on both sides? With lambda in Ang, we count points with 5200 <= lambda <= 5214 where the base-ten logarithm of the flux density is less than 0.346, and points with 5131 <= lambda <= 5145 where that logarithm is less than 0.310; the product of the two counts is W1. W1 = 8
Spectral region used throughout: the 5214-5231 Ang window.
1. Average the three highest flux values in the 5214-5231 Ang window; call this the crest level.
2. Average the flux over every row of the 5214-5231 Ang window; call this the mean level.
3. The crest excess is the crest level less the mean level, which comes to 0.19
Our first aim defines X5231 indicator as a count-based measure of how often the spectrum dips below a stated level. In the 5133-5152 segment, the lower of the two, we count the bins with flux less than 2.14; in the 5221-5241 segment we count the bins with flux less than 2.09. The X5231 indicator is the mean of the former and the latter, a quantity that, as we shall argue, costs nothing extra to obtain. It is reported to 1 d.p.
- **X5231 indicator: 4.0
